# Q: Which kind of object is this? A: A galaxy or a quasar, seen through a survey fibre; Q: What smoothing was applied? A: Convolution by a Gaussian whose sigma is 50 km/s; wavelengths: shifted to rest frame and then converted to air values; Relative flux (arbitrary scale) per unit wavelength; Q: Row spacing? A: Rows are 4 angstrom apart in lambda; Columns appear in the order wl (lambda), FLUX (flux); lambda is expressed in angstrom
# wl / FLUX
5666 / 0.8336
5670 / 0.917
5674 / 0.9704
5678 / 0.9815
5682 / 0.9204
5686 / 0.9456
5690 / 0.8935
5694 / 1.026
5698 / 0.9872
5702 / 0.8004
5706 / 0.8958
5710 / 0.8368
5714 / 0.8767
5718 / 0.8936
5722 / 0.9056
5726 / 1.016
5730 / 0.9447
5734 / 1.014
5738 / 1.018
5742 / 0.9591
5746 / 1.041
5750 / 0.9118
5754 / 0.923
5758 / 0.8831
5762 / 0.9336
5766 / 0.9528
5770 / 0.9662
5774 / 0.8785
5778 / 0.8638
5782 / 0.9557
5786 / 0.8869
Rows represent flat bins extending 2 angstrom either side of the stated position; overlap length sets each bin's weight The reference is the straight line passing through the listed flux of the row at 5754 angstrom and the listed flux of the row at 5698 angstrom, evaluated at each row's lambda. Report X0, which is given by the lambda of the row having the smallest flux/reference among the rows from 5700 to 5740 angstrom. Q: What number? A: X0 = 5702 angstrom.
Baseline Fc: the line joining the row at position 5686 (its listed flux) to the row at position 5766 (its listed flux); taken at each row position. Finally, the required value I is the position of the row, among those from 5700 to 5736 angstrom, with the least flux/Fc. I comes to 5702 angstrom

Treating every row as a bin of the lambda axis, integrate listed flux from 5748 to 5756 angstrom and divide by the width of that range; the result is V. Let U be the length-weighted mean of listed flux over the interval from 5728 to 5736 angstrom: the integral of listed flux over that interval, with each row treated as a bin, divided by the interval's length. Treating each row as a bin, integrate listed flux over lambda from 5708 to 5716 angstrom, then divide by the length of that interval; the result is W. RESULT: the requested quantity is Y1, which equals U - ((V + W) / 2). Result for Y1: 0.092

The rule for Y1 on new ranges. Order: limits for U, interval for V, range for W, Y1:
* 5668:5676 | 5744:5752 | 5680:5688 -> -0.011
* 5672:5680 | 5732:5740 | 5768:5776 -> 0.007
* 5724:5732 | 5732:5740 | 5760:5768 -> 0.001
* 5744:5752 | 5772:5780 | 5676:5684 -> 0.065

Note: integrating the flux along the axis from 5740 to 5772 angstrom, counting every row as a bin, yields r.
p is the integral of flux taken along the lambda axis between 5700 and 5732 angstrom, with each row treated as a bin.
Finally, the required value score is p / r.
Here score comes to 0.95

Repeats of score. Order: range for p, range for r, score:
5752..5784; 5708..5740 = 0.98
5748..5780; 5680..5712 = 1.00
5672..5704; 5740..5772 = 0.99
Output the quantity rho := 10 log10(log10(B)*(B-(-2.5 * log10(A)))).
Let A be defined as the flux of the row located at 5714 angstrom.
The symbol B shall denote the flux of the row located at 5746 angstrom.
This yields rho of -18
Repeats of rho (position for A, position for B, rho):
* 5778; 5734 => -23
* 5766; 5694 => -20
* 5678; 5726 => -22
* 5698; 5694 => -19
